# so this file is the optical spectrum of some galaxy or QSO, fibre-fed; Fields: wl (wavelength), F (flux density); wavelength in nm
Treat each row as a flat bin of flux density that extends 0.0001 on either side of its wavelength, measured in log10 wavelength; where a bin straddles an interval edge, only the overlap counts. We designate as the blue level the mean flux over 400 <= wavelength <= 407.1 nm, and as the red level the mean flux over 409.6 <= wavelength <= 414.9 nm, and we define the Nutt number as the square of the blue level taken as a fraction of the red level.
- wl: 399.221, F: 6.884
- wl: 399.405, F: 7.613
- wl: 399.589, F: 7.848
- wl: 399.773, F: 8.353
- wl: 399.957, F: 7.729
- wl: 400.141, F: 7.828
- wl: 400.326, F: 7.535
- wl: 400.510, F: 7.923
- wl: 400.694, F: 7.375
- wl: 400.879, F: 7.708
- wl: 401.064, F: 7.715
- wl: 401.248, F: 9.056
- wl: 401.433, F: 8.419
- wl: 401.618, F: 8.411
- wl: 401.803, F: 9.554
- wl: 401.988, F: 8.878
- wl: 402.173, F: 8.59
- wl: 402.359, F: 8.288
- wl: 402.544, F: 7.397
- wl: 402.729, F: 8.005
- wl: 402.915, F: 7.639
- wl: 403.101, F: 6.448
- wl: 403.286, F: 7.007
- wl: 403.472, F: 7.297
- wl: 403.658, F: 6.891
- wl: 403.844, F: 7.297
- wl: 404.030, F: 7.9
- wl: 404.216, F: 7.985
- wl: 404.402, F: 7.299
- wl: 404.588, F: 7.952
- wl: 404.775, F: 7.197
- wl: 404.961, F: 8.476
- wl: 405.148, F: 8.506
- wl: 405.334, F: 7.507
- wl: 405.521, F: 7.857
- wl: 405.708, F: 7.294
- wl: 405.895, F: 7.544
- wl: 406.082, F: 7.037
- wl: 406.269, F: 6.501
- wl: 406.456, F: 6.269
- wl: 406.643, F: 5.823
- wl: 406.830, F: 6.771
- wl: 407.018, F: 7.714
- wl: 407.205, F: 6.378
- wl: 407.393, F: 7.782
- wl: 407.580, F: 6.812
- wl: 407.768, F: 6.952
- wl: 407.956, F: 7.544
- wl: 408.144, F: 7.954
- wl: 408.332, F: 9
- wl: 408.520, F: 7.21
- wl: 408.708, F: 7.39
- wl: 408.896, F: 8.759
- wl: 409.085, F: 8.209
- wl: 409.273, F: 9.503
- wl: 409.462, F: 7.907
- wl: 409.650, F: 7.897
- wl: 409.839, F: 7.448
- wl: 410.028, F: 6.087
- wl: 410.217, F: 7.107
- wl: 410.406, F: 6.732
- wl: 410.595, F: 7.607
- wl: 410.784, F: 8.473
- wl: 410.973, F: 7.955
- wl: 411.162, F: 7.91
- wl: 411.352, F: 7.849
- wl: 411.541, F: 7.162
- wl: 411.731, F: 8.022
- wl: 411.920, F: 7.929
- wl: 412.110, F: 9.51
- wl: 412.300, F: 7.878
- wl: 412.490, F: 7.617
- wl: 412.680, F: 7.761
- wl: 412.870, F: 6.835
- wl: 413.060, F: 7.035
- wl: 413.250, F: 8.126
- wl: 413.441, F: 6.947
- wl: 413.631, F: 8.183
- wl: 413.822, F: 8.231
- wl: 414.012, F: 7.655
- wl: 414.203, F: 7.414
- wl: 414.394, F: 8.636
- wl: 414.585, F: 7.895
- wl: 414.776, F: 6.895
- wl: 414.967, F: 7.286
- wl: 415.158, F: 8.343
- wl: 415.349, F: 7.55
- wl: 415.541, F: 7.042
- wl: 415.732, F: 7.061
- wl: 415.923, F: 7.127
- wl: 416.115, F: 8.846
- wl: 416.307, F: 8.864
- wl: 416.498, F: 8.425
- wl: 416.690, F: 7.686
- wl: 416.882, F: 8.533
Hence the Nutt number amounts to 1.00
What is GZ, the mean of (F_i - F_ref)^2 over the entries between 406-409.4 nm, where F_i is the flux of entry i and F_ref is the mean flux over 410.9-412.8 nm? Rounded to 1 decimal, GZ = 1.2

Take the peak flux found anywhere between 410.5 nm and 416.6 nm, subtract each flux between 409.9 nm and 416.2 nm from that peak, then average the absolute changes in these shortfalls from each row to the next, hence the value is 0.69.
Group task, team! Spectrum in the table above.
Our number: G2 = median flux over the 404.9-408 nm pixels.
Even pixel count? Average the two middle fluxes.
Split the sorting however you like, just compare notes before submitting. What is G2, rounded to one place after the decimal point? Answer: 7.3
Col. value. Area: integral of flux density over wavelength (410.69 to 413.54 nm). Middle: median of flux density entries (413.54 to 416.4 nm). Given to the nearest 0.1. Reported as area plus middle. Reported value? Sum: 29.9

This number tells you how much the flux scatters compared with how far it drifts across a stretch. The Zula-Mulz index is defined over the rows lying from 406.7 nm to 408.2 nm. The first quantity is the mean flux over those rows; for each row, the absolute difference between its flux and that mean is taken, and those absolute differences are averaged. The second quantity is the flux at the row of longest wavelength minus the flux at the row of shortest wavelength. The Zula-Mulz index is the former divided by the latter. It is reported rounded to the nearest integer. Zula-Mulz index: 0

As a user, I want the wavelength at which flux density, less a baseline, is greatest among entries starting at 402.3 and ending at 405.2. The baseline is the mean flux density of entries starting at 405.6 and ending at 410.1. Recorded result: 405.148 nm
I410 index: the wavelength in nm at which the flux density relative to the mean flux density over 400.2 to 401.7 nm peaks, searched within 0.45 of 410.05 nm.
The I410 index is 409.650 nm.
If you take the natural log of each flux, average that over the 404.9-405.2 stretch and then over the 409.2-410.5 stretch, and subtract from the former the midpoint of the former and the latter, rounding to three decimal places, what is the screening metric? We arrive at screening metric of 0.065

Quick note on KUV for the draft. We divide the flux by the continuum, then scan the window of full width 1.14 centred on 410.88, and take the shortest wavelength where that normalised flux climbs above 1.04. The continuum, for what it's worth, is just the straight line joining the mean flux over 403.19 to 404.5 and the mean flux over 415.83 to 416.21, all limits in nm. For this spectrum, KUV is 410.784 nm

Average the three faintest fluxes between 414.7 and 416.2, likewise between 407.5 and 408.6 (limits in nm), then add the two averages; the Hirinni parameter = 14.0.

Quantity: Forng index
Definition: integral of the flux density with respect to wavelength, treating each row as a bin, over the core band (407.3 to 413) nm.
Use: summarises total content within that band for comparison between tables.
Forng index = 44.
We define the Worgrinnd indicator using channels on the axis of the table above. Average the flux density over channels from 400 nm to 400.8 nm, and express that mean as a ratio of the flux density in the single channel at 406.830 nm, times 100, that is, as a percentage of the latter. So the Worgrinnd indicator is 113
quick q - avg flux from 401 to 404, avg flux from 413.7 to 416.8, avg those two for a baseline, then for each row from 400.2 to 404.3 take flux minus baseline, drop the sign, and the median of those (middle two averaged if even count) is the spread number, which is 0.52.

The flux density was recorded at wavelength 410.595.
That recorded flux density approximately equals 7.607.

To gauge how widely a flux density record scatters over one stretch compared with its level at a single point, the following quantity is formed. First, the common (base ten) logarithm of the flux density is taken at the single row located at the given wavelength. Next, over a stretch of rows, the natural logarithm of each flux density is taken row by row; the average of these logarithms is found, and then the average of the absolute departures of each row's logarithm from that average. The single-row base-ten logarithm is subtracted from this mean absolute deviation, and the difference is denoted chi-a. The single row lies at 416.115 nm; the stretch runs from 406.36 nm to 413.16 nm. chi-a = -0.86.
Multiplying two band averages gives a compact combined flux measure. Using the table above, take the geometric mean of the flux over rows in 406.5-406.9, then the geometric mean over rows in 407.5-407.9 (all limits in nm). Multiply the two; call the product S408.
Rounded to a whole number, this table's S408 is 43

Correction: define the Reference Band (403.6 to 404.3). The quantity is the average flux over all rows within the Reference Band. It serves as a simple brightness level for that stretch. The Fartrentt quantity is 7.5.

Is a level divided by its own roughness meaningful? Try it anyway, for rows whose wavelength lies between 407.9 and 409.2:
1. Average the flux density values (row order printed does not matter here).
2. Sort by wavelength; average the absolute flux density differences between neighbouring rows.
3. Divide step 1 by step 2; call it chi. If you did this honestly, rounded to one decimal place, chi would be 9.0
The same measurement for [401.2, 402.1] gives 14.4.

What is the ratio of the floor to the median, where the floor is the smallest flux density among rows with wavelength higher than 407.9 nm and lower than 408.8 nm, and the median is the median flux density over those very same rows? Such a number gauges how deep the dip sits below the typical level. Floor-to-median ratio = 0.956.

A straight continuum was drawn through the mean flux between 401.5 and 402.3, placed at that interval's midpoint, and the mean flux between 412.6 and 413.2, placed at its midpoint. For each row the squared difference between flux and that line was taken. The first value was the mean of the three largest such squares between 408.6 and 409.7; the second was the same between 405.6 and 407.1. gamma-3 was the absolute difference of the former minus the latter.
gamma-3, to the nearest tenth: 2.6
